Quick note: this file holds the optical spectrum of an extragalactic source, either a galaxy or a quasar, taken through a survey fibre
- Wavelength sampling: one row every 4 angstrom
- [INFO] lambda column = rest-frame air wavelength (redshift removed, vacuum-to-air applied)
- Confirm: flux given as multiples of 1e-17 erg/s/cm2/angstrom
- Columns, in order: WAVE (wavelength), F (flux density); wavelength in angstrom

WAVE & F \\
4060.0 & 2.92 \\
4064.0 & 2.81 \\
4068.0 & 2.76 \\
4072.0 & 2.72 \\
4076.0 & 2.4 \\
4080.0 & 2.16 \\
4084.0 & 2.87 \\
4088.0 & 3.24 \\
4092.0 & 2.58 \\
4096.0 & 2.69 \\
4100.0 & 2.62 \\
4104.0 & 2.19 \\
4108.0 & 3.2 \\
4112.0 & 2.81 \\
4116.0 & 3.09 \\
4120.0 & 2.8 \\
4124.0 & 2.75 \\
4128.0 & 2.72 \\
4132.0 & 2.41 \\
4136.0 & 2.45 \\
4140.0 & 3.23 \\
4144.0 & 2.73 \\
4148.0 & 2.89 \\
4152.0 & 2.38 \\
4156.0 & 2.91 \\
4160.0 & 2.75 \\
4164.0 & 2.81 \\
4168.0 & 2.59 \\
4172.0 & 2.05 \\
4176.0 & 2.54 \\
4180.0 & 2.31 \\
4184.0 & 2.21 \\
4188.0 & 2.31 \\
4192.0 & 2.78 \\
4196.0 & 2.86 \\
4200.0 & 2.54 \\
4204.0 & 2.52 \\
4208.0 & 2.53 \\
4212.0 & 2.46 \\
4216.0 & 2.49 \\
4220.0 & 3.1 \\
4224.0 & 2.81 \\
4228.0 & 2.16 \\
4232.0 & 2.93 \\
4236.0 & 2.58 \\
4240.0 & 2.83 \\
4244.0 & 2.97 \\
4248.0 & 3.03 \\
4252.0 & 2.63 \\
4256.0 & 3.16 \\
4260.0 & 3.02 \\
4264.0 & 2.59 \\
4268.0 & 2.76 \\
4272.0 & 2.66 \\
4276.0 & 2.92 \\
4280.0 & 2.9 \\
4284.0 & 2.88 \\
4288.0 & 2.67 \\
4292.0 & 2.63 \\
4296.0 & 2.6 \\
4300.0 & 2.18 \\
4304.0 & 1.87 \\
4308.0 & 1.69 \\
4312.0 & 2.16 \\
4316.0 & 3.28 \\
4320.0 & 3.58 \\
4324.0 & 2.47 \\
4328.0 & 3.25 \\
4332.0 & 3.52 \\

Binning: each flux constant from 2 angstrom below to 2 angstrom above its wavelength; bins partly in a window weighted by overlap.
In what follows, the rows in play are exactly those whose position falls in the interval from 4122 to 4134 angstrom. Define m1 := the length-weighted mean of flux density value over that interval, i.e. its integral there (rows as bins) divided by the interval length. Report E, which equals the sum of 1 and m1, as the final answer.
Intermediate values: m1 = 2.63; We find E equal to 3.63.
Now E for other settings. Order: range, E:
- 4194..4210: 3.61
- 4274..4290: 3.84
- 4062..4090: 3.71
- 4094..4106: 3.50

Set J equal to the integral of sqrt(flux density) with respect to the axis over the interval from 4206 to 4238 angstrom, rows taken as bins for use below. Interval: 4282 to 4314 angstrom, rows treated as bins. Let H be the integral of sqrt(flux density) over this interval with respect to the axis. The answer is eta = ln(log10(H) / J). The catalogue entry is -3.42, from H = 49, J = 51.8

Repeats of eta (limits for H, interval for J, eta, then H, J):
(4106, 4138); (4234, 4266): -3.44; 53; 54.0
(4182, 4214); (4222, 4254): -3.43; 51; 52.9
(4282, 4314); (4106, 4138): -3.45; 49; 53.3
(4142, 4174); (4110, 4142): -3.44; 52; 53.3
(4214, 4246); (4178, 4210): -3.38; 53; 50.6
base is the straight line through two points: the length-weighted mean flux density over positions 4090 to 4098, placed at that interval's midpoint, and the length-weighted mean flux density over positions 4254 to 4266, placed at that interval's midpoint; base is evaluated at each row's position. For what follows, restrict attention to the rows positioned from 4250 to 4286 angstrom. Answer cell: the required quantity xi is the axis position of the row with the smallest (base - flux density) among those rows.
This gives 4256.0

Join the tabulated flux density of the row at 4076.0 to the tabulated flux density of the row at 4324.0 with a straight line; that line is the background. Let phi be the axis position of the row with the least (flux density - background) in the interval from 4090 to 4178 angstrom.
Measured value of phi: 4172.0 angstrom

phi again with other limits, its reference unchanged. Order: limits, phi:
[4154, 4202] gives 4172.0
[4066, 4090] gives 4080.0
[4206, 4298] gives 4228.0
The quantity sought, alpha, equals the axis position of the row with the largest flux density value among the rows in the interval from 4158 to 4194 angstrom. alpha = 4164.0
